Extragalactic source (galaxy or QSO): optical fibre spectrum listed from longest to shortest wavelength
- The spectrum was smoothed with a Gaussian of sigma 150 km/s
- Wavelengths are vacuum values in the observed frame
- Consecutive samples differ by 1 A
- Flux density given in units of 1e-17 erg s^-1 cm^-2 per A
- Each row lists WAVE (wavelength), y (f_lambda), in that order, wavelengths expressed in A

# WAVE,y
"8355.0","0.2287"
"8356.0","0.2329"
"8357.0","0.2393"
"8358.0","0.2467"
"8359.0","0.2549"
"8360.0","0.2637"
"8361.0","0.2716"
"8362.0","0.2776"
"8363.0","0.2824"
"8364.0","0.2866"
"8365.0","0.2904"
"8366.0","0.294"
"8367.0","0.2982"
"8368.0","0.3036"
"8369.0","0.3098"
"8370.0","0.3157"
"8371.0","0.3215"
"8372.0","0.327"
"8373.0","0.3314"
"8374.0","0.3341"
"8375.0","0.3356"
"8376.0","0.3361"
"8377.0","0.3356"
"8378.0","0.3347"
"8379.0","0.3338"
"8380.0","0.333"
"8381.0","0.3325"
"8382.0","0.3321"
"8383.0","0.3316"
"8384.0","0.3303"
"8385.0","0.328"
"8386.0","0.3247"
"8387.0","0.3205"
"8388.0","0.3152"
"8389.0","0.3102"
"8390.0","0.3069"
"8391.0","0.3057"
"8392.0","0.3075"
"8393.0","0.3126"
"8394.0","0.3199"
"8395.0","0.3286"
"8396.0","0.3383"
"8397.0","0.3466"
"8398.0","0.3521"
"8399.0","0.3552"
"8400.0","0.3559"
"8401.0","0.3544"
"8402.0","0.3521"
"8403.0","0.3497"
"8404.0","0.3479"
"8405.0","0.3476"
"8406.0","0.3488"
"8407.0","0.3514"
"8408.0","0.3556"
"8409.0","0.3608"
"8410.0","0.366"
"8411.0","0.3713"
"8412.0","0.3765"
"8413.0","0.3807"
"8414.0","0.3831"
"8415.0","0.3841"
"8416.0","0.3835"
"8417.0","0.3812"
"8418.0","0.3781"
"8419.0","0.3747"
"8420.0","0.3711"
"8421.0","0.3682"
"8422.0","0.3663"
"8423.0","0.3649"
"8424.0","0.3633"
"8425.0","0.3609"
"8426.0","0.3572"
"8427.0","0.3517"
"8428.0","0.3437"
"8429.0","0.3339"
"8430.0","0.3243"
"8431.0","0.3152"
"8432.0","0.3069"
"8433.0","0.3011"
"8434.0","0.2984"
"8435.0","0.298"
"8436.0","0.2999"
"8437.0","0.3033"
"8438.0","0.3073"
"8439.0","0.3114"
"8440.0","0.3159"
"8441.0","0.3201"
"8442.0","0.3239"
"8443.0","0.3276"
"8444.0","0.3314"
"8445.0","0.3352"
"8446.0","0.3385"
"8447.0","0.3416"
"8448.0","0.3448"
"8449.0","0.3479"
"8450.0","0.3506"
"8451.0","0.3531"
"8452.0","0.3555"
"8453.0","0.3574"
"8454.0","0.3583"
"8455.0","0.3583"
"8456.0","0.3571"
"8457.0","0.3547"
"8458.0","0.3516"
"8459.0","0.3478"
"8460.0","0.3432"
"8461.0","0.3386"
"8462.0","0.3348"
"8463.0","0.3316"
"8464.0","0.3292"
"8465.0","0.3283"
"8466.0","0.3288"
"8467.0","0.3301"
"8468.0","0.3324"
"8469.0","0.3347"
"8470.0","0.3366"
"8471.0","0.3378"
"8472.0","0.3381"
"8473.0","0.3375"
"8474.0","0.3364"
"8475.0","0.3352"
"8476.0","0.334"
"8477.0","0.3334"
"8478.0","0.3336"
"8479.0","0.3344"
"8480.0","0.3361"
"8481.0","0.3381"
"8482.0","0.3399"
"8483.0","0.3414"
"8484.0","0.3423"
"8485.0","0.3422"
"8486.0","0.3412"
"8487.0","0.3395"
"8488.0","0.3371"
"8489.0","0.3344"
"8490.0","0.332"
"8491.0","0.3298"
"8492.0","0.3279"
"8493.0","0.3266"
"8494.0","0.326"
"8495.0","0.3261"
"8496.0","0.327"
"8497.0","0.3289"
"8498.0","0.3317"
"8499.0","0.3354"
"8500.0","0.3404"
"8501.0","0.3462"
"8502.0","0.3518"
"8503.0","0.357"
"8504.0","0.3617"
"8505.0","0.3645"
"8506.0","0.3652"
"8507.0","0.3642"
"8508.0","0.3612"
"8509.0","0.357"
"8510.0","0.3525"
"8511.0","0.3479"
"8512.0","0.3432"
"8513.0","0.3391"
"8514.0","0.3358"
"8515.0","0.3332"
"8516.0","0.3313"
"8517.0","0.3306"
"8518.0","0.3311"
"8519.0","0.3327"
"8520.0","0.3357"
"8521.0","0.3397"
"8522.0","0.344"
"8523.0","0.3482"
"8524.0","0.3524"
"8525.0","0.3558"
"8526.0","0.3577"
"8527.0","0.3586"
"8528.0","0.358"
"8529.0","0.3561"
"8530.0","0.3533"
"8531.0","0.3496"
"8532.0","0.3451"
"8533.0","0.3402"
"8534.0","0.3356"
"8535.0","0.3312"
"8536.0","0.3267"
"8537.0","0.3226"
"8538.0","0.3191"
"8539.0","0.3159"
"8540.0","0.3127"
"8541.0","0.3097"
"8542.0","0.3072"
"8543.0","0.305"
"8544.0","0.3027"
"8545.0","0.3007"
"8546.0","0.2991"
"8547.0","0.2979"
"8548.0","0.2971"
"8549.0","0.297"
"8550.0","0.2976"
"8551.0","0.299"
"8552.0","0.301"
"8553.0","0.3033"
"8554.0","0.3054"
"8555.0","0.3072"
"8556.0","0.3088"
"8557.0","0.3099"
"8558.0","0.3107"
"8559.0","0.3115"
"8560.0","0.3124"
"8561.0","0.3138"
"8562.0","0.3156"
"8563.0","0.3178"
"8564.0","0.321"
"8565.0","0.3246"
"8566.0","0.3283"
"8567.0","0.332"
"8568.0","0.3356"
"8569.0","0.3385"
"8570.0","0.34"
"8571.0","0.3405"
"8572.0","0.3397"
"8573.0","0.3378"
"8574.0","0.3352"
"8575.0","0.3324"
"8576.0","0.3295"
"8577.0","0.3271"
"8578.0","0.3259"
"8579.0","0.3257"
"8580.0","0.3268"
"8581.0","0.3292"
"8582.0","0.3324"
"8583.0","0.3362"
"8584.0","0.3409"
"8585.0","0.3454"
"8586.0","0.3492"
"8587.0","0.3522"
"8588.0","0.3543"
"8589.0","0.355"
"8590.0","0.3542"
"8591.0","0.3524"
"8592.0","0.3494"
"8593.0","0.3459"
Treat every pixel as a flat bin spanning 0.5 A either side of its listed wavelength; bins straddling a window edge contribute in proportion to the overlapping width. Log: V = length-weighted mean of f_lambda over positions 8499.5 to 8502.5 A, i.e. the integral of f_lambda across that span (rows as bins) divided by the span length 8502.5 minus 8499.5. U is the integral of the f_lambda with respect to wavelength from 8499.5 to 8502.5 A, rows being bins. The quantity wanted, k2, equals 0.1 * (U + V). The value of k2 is 0.138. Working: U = 1.04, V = 0.346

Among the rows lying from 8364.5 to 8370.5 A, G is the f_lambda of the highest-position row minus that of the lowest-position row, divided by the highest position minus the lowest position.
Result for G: 0.005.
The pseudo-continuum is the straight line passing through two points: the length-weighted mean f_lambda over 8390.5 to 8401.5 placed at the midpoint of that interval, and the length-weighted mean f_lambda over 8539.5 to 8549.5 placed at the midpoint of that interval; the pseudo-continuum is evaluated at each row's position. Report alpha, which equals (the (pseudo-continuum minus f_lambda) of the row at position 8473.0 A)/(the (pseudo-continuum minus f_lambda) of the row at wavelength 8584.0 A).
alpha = 0.4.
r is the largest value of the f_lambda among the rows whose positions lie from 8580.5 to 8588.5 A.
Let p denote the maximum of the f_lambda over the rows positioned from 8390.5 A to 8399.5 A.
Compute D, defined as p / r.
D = 1.00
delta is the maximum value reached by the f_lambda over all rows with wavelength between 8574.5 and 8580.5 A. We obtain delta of 0.3324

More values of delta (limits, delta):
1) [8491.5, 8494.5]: 0.3279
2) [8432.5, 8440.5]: 0.3159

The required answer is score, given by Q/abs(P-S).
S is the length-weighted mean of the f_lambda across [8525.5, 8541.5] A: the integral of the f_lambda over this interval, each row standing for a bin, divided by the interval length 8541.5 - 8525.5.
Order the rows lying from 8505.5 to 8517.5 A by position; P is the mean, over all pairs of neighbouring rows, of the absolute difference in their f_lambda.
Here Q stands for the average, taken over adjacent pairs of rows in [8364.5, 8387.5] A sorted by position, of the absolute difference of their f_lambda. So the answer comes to 0.0083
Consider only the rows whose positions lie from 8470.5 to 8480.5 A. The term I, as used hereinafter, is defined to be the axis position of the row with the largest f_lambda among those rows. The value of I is 8472.0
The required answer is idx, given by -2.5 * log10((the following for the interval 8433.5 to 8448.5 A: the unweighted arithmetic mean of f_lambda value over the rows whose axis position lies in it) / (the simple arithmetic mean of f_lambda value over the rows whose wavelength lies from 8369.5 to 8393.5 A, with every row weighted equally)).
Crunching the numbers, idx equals 0.02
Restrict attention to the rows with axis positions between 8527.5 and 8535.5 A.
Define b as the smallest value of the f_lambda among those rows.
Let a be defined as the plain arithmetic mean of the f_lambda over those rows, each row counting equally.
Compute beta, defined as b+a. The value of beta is 0.677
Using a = 0.346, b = 0.3312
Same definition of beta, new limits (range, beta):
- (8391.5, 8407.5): 0.649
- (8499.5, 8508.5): 0.697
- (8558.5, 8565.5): 0.628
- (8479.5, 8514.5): 0.668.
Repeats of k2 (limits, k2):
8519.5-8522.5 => 0.136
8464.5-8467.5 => 0.132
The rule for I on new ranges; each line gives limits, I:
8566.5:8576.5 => 8571.0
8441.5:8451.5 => 8451.0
